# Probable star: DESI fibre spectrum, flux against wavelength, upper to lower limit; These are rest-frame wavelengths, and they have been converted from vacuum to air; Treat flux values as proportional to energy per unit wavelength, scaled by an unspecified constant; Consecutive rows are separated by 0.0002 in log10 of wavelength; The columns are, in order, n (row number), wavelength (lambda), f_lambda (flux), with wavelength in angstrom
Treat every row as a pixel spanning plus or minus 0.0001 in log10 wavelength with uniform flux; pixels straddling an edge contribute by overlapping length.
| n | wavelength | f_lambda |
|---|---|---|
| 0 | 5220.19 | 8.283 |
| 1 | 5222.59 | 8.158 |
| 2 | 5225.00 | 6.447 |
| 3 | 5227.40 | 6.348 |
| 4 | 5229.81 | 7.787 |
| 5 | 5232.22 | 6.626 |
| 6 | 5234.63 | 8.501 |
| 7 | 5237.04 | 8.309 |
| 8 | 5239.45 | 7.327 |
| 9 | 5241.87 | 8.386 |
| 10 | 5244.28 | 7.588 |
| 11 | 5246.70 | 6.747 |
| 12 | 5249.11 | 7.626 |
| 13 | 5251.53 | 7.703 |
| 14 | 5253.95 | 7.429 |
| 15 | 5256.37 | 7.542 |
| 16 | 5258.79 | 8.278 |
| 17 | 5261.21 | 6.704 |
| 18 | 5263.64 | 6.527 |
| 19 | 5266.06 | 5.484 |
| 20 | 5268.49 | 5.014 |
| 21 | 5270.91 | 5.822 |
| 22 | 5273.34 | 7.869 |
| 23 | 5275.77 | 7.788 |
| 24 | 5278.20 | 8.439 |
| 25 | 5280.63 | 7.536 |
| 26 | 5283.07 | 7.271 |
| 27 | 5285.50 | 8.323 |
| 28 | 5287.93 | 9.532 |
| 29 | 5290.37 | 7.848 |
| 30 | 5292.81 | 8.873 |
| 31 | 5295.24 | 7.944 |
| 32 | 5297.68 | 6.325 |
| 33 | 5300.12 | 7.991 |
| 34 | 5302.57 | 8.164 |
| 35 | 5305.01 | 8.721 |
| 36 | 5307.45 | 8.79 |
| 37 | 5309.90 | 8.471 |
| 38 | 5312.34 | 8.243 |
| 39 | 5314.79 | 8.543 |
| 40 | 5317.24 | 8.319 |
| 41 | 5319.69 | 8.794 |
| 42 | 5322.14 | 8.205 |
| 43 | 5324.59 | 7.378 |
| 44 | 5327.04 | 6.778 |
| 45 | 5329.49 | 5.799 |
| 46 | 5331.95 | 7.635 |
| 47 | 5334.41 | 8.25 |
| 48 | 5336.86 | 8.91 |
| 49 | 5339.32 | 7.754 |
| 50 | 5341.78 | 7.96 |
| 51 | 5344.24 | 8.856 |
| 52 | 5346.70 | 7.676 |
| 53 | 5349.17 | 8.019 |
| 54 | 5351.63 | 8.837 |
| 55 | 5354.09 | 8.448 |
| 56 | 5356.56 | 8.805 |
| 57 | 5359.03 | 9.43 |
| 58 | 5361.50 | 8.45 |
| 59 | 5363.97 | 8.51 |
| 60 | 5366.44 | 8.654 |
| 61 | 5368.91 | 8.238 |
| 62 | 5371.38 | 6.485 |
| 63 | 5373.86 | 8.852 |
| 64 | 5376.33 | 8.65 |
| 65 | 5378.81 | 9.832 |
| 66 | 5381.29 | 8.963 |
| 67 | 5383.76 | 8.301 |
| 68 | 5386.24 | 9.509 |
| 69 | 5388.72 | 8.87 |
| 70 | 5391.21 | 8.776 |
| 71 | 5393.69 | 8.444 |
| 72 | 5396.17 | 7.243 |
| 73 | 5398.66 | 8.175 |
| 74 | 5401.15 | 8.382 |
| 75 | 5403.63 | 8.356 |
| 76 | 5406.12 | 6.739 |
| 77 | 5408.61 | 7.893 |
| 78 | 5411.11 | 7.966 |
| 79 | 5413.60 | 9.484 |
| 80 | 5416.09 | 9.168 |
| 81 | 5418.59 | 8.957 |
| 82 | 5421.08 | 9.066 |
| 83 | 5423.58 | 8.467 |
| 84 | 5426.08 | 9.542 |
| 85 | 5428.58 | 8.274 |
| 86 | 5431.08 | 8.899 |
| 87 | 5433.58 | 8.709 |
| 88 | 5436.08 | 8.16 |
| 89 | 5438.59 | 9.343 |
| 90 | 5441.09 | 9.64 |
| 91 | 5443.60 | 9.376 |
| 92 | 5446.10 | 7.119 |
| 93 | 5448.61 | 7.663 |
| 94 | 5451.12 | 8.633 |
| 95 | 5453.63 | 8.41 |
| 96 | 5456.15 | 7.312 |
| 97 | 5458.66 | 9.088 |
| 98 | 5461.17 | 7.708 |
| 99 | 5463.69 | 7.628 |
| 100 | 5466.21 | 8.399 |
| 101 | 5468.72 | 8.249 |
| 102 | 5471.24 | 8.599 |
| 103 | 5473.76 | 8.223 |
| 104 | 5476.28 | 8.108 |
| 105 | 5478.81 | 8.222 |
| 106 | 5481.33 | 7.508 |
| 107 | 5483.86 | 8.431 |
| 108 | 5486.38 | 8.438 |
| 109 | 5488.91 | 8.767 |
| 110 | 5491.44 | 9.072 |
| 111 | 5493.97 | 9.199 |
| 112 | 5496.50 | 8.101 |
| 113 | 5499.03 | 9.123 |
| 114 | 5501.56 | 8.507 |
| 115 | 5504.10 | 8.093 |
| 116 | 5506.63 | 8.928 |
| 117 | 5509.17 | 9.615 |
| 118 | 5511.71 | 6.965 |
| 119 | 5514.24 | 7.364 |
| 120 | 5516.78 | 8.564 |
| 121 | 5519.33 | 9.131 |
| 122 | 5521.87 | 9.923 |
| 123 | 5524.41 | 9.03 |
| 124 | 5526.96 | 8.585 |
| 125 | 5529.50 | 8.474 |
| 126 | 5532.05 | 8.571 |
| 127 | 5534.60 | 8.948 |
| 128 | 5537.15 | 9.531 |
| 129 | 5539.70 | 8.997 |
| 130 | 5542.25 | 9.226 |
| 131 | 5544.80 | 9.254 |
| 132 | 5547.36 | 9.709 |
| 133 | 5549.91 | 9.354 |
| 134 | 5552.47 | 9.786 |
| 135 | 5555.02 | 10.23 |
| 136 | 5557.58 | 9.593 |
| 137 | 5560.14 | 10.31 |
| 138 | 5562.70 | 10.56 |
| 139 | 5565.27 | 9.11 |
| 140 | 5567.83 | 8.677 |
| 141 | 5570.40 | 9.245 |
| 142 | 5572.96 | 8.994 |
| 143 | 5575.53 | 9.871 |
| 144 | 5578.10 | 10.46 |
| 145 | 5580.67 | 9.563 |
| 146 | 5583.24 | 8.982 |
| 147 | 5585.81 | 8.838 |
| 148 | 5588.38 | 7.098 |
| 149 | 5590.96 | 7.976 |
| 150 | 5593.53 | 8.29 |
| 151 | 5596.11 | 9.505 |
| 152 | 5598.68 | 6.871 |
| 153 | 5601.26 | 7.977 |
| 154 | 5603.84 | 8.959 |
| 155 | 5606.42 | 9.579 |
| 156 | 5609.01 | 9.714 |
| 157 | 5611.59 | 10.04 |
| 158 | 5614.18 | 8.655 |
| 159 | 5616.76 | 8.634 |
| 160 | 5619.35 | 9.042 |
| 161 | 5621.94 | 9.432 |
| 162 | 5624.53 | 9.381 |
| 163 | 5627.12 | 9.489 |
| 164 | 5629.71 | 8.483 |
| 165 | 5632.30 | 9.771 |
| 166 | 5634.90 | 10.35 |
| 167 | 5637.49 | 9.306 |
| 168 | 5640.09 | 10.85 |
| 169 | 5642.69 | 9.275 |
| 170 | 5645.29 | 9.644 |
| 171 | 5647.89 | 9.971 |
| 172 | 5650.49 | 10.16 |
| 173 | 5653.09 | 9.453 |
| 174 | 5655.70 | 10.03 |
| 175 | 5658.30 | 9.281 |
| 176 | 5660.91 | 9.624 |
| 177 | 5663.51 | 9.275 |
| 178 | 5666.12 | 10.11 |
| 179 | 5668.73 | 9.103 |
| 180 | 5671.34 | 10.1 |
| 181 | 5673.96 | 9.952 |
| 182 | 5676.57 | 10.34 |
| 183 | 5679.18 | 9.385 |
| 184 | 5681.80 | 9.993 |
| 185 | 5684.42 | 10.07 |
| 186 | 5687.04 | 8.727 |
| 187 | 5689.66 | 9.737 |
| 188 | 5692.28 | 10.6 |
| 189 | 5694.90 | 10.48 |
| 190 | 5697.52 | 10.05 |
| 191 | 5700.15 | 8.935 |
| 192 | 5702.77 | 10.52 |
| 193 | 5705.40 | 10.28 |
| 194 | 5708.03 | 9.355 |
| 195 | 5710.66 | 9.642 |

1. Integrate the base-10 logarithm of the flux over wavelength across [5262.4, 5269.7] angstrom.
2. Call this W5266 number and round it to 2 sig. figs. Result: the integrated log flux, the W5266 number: 5.5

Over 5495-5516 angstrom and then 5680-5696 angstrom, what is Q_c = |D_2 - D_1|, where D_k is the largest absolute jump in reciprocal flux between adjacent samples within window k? 0.024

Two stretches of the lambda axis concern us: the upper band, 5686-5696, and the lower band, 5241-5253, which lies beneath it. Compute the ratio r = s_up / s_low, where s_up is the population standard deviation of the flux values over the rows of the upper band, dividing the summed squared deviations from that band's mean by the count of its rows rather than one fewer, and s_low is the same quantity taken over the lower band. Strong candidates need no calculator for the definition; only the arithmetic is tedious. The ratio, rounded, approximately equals 1.4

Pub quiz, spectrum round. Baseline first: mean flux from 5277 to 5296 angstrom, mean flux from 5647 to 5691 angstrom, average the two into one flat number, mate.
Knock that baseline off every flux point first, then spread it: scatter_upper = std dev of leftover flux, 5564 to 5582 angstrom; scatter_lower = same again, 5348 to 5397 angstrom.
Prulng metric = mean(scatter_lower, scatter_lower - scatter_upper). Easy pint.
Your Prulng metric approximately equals 0.44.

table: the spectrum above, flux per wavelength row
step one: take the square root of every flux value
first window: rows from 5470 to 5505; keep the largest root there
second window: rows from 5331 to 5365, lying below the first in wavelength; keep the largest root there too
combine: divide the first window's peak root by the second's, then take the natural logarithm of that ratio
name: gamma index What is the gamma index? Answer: -0.012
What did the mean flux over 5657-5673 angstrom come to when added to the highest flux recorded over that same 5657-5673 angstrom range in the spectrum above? 19.7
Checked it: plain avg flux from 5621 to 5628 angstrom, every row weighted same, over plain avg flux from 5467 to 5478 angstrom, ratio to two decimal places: 1.14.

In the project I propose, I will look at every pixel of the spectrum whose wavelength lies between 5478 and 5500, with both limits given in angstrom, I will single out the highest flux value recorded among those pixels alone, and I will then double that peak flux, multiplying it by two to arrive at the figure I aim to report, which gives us 18.4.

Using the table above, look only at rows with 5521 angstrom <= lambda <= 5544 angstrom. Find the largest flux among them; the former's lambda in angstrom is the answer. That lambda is 5521.87 angstrom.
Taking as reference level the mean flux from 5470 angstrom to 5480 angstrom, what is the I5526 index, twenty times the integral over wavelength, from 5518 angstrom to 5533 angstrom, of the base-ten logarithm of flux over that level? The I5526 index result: 10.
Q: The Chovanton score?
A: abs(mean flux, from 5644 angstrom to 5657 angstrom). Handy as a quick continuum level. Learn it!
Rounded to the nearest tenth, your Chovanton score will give 9.9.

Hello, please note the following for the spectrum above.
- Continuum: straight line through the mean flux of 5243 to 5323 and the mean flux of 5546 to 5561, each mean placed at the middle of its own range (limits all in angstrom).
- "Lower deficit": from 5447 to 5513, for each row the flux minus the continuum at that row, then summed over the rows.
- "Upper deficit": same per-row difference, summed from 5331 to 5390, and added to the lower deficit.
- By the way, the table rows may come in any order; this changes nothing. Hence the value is -19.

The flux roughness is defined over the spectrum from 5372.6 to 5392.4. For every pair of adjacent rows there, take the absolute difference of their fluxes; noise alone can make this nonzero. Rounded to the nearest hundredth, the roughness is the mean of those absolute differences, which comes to 0.69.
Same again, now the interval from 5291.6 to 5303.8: 1.10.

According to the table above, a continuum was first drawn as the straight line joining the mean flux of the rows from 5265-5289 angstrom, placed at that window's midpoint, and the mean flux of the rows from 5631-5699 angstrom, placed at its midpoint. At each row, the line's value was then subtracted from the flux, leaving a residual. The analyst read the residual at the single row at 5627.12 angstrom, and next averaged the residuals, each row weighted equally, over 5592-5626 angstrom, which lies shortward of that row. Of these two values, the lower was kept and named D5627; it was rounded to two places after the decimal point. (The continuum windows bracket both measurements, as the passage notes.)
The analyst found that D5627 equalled -0.54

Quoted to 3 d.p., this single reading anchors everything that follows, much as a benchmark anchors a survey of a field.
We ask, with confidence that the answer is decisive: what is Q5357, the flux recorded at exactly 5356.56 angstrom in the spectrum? 8.805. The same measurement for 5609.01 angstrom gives 9.714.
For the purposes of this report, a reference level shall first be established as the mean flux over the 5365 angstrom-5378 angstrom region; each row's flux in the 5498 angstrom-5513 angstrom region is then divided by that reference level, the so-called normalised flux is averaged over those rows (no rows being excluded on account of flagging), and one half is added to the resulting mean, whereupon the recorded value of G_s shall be 1.54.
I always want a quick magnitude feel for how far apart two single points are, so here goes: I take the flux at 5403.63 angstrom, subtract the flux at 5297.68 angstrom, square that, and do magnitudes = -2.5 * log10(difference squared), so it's -1.5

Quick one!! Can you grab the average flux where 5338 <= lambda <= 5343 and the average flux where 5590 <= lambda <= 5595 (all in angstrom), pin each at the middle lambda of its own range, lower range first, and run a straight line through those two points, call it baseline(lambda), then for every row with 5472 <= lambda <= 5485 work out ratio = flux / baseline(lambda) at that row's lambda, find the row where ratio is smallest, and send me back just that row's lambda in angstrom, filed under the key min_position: 5481.33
